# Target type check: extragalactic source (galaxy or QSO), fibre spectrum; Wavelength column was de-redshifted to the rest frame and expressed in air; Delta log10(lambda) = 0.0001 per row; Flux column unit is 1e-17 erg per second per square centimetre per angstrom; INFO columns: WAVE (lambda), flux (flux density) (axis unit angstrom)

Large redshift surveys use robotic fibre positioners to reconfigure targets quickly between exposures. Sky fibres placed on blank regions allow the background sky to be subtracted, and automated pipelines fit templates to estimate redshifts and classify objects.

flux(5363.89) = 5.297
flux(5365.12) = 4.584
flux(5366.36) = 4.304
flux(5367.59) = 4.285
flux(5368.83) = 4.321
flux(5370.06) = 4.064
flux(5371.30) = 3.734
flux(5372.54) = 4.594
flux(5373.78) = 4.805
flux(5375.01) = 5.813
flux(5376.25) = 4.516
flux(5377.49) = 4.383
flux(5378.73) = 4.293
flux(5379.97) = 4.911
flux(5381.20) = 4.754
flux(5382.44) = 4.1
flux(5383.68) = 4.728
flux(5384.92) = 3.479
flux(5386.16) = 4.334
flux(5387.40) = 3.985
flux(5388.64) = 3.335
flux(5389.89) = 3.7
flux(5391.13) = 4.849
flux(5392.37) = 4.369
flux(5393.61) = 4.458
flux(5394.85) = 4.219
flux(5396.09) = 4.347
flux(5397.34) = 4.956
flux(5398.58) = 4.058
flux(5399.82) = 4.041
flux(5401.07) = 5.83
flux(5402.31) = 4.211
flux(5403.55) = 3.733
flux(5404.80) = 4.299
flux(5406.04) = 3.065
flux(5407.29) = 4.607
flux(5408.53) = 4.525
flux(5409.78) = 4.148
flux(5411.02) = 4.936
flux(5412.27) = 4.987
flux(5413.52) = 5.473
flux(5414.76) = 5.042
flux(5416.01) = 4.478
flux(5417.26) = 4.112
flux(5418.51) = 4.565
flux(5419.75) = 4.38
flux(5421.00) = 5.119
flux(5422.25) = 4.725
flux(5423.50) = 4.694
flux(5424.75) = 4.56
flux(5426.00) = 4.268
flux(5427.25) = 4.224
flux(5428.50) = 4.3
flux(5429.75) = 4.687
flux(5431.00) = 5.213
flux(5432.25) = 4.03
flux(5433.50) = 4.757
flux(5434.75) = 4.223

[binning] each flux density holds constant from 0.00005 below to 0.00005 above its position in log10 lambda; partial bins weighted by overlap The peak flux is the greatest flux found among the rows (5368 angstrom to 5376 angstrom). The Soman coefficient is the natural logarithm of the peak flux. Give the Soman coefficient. 1.76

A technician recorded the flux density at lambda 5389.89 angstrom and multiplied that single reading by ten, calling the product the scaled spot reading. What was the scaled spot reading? 37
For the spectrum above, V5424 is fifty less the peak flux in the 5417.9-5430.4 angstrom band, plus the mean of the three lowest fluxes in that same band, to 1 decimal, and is 49.1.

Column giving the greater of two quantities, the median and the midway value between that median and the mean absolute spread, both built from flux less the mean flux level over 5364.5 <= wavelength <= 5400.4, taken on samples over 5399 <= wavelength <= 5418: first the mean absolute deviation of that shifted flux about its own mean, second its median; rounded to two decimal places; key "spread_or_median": 0.32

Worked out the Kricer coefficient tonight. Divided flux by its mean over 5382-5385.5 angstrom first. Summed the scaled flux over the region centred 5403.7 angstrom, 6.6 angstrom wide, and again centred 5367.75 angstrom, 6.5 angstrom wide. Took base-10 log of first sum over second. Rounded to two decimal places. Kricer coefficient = -0.01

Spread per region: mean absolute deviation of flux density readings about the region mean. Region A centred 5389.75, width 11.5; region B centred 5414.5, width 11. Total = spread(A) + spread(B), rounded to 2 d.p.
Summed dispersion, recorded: 0.79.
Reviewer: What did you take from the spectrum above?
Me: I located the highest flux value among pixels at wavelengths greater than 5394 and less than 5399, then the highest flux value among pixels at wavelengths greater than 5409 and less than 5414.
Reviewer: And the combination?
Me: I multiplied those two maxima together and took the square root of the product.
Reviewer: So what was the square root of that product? 5.21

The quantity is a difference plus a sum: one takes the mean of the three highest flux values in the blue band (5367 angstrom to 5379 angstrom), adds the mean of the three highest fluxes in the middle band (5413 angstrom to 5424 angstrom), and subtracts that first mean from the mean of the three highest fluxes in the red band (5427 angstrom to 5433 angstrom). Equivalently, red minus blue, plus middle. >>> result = 4.87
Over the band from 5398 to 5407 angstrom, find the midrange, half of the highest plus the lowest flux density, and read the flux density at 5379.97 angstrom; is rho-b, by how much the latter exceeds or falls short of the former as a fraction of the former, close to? 0.10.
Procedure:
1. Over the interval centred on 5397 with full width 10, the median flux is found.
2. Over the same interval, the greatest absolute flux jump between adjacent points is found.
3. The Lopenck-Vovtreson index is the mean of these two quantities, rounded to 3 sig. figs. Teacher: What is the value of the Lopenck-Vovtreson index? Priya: 3.07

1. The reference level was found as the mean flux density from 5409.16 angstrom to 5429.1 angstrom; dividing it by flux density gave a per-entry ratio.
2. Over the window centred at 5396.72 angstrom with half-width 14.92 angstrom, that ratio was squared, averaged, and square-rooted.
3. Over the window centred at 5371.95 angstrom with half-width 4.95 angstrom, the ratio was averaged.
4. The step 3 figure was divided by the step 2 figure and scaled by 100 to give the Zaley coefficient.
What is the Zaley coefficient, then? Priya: 93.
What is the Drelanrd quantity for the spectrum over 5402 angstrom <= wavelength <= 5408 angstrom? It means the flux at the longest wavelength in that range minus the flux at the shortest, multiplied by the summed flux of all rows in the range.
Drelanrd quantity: 8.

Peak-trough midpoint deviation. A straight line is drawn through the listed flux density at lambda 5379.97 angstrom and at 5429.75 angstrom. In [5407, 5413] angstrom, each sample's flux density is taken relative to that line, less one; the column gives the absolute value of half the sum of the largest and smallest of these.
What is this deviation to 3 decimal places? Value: 0.043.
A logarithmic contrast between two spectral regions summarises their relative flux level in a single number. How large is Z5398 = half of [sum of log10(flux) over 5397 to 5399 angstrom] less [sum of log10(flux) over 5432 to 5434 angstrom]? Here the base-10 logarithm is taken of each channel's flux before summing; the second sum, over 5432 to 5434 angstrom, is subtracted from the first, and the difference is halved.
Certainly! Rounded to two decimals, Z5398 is 0.01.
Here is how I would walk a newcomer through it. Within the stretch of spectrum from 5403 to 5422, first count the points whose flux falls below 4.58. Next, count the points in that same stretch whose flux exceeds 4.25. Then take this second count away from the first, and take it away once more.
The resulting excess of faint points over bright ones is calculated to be -13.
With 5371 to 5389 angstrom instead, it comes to -11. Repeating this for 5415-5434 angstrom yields -15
